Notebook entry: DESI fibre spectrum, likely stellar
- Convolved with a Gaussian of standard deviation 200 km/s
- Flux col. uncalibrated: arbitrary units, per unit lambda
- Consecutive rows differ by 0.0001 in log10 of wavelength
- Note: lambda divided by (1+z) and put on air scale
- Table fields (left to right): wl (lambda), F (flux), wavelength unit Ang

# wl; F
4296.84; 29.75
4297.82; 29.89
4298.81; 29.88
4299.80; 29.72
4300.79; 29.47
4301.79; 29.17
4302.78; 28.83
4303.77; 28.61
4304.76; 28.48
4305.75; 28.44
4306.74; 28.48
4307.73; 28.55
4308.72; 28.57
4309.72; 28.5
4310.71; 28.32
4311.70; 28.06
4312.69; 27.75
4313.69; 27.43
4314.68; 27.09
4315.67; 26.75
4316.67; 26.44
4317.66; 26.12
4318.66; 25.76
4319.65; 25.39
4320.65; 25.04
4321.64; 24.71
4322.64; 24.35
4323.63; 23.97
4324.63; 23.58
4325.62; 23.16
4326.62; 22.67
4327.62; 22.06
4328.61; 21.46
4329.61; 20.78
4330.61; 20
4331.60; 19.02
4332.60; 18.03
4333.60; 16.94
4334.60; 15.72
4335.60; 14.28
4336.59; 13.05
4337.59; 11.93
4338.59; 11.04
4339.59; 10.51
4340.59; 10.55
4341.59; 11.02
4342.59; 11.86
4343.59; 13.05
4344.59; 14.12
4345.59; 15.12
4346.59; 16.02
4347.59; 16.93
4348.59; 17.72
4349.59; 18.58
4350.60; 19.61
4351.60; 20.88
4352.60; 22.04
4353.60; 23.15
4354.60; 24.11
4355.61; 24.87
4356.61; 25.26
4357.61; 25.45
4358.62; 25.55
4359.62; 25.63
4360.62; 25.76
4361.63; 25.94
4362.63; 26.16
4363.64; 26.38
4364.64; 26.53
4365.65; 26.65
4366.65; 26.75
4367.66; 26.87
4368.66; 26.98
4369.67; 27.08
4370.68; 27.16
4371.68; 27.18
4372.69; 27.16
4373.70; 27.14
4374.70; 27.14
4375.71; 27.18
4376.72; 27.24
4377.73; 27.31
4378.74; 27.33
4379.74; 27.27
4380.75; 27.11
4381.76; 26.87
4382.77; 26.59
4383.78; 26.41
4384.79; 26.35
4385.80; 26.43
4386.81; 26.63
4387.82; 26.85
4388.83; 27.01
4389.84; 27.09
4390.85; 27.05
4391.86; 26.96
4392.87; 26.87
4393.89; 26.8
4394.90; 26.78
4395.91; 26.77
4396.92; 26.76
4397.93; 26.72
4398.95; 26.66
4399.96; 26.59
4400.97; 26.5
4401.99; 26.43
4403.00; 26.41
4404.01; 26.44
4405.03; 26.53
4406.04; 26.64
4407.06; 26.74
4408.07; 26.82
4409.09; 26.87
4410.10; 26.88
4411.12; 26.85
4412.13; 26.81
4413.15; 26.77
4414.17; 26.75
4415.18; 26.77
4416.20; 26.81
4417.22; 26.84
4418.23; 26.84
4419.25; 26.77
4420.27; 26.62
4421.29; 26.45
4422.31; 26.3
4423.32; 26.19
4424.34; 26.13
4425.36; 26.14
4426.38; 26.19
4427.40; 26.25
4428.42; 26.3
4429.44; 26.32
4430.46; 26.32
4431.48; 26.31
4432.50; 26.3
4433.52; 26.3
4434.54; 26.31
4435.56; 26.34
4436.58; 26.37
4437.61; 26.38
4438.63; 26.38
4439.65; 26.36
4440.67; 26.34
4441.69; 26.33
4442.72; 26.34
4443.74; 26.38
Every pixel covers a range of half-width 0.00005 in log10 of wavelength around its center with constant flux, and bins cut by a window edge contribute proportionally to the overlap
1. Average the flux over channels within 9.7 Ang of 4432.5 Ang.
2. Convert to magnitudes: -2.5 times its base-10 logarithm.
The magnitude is -3.550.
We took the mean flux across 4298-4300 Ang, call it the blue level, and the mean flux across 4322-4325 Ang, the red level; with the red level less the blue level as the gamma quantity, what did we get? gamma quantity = -5.8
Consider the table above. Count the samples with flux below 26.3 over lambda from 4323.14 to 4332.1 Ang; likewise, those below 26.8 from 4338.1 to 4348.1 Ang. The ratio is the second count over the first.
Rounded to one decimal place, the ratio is 1.1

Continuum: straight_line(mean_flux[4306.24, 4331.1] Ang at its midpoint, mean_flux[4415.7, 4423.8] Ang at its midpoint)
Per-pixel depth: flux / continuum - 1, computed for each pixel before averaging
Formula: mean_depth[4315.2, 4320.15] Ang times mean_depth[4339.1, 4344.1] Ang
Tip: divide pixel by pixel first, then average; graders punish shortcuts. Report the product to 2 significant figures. -0.015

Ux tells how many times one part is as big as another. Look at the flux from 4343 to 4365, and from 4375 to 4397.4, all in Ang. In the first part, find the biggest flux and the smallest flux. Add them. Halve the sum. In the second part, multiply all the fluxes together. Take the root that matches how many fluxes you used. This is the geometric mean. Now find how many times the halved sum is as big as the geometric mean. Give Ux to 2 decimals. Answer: 0.74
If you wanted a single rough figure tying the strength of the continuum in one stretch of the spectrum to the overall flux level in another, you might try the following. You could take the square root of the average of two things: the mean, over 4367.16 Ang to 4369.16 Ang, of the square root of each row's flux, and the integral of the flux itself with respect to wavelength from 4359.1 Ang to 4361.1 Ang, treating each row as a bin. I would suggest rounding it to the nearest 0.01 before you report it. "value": 5.33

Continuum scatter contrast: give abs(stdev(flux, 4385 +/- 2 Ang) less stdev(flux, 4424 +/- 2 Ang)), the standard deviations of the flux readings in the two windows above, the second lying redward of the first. 0.0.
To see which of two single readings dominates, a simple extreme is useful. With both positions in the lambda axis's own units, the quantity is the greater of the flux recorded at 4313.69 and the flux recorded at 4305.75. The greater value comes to 28.4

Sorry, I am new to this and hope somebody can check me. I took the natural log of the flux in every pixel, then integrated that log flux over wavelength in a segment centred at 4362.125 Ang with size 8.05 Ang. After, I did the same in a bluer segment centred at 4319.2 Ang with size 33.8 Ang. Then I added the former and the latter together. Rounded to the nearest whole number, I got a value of 134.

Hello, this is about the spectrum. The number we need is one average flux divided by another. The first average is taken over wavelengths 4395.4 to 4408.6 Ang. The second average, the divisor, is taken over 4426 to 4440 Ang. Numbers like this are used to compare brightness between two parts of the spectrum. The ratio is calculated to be 1.01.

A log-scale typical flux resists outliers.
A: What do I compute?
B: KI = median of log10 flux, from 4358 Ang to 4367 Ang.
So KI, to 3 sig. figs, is 1.42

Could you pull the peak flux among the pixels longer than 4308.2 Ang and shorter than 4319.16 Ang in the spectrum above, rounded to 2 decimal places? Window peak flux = 28.57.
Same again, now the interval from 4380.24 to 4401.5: 27.11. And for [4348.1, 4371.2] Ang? 27.16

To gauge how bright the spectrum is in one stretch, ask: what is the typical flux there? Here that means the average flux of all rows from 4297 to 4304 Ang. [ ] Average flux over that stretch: 29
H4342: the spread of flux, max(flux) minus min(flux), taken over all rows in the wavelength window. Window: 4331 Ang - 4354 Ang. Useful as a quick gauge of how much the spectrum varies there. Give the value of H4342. 13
